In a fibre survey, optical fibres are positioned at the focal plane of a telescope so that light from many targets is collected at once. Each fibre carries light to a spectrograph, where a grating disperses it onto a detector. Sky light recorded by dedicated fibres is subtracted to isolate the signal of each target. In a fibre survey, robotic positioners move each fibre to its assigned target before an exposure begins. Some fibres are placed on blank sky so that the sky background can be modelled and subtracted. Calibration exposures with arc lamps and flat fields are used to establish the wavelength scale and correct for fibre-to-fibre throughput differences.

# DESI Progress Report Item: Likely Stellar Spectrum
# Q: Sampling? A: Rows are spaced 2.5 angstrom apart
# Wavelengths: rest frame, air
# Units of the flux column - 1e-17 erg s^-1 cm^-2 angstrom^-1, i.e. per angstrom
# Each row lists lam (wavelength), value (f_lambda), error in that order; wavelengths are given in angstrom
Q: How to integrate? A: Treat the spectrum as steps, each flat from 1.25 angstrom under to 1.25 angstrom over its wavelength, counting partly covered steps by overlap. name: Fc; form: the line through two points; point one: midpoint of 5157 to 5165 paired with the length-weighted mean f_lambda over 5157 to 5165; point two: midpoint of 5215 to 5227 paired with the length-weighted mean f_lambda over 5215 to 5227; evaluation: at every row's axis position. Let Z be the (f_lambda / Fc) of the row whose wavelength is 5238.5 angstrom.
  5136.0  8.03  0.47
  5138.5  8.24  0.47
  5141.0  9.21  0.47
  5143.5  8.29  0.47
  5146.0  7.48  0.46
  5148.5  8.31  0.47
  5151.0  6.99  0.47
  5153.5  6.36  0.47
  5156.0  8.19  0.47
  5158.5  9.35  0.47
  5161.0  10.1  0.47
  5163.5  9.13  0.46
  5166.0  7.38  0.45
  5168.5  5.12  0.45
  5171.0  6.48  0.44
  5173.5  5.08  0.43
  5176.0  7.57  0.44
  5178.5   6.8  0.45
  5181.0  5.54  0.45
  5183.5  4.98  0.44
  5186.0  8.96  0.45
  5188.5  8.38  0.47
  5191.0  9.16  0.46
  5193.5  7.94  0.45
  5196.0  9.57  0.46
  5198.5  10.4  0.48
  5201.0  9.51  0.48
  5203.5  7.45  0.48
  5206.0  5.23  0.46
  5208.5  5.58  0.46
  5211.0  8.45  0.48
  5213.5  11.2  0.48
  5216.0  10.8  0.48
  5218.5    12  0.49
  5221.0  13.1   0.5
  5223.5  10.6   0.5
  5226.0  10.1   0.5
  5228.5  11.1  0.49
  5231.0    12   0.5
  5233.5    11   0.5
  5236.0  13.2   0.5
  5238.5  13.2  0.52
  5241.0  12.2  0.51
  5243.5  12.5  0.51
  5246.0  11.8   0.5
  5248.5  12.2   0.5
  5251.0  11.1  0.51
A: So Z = 1.11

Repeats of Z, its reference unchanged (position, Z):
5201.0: 0.89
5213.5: 1.01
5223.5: 0.93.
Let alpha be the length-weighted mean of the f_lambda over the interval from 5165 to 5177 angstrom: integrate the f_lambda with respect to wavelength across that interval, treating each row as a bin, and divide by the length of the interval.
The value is 6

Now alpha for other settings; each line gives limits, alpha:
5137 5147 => 8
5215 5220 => 12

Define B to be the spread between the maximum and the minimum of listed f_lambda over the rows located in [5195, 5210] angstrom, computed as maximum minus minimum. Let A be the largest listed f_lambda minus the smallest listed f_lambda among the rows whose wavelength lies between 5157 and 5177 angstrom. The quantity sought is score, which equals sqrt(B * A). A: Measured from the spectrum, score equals 5.1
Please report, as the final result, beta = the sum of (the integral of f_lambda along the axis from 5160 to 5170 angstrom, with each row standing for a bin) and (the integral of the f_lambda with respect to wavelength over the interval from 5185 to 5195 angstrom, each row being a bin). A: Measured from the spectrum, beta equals 165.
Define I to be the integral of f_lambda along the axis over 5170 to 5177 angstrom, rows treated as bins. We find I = 44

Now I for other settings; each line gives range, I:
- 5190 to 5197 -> 62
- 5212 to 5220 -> 90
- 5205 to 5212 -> 45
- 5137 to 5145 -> 68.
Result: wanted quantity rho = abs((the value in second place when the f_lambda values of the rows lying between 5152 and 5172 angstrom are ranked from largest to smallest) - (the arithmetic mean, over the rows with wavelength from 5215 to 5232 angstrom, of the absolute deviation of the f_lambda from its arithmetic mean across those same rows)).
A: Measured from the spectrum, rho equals 8.5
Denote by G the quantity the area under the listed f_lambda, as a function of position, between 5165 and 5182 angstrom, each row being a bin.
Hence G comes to 107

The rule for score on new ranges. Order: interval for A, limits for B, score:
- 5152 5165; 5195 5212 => 4.4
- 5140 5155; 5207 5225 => 4.6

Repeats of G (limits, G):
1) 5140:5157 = 133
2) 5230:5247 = 209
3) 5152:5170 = 142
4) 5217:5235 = 206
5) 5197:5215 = 150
